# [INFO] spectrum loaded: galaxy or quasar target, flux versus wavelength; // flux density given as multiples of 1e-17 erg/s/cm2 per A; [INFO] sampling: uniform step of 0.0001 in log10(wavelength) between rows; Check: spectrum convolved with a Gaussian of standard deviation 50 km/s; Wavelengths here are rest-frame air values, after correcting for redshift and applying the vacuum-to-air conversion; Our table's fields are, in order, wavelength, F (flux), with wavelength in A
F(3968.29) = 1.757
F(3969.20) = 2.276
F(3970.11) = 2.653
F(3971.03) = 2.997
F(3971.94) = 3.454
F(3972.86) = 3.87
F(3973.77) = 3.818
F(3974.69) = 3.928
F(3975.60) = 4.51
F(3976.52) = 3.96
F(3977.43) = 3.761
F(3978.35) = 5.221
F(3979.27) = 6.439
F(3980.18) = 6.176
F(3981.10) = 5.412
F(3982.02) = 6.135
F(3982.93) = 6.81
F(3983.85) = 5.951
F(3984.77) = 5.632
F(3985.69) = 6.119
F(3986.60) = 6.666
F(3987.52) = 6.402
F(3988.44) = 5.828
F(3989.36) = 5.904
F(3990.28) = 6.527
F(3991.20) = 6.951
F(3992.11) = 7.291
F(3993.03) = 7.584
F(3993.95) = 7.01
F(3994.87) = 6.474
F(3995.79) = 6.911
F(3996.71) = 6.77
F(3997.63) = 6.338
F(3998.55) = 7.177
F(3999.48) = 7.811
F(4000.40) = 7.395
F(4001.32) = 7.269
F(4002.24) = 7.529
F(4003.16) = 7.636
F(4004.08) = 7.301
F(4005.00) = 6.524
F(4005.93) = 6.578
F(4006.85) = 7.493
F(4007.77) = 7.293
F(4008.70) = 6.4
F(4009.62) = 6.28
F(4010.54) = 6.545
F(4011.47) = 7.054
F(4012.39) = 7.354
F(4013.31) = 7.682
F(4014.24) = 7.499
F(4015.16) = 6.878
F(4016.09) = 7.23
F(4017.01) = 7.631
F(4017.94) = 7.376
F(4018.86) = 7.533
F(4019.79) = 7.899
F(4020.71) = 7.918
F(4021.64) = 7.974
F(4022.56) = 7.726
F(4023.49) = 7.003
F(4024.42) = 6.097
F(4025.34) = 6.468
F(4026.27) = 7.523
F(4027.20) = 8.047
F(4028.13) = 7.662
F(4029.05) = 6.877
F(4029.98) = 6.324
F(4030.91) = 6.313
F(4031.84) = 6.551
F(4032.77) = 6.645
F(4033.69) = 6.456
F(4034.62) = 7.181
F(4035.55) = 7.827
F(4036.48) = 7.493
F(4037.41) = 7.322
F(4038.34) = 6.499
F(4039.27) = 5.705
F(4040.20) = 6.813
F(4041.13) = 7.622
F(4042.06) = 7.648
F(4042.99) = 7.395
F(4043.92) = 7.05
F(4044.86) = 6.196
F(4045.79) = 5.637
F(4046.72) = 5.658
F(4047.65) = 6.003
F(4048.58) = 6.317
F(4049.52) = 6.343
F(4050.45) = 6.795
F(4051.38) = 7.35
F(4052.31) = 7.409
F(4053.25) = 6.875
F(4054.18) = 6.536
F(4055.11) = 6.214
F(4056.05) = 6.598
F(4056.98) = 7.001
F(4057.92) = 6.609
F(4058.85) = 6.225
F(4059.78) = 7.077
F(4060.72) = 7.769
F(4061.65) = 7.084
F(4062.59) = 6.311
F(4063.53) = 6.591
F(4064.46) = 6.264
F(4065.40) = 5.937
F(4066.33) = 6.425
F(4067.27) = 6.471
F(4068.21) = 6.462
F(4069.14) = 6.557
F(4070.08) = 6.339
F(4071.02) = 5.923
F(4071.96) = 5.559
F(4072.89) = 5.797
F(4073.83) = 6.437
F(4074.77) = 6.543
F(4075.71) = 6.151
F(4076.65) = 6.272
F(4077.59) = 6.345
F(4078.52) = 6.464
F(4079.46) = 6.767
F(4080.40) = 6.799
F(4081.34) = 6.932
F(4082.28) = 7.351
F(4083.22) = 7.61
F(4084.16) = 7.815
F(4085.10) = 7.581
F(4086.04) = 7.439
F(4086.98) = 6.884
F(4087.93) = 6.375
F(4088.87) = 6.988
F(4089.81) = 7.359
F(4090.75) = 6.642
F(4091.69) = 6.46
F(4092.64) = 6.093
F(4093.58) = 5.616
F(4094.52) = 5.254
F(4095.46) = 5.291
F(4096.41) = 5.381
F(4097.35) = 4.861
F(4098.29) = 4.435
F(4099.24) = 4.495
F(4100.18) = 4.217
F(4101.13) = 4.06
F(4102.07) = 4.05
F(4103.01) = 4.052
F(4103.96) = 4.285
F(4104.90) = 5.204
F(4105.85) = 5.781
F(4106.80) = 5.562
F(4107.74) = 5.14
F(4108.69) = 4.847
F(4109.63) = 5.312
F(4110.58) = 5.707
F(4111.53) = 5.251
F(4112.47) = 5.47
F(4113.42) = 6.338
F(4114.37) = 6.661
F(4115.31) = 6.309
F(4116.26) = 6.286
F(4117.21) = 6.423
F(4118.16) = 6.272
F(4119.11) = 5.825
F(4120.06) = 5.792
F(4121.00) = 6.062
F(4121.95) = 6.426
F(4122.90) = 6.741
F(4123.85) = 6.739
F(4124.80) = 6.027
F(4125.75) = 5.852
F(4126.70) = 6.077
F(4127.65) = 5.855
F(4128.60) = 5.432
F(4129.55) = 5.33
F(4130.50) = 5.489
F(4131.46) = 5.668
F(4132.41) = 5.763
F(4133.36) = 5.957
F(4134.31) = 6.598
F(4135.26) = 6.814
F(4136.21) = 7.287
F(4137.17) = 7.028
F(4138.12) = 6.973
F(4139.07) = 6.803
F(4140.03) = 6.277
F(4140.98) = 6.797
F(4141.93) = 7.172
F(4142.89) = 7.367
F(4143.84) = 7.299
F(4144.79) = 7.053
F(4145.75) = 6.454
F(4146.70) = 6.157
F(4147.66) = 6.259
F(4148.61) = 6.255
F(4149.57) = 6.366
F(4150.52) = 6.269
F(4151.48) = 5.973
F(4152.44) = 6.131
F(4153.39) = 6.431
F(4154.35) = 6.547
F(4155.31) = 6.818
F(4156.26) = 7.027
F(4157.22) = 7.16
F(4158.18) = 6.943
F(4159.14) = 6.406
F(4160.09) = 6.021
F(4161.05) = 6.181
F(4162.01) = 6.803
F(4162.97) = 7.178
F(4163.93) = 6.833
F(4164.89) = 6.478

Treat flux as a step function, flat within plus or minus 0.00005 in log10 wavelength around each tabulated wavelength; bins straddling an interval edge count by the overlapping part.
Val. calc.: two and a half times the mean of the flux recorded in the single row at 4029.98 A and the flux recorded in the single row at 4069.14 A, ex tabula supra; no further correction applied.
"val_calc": 16.1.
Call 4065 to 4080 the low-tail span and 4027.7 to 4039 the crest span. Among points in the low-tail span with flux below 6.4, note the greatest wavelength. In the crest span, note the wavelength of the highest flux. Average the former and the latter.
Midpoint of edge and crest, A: 4056.6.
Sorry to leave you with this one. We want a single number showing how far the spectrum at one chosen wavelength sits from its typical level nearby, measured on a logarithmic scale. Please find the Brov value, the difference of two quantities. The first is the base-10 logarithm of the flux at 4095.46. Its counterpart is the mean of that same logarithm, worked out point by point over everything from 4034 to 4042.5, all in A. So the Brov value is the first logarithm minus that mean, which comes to -0.13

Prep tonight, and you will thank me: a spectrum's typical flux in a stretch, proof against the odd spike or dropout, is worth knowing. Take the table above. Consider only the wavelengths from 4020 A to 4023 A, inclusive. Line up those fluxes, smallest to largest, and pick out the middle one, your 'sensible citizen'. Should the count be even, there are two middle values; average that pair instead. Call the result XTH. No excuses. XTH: 7.9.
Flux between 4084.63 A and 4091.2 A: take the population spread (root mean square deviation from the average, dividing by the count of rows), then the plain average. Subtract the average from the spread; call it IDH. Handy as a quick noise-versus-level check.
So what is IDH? -6.63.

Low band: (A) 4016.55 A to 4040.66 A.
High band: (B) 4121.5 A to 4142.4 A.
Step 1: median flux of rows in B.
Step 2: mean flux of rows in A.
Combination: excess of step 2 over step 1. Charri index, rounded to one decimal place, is 0.8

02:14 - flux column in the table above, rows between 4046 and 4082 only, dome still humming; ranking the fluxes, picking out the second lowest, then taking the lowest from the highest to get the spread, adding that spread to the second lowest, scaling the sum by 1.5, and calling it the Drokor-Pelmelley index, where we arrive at 11.8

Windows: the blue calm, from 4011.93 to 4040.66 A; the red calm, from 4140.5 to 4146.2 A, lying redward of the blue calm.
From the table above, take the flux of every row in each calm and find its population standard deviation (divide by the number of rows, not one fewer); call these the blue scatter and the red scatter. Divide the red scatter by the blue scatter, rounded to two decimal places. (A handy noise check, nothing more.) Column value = 0.51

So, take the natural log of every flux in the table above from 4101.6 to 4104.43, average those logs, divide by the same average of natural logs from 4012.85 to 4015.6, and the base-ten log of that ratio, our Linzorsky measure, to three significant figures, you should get -0.148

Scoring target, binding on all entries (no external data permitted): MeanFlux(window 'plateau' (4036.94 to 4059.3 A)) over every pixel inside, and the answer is 6.7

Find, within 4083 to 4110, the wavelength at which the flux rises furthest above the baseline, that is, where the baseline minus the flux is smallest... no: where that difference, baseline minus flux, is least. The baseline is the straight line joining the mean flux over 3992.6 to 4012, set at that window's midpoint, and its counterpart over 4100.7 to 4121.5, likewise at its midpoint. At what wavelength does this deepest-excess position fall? 4084.16 A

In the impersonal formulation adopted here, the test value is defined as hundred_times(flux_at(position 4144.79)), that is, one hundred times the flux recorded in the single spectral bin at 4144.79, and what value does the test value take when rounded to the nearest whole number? 705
